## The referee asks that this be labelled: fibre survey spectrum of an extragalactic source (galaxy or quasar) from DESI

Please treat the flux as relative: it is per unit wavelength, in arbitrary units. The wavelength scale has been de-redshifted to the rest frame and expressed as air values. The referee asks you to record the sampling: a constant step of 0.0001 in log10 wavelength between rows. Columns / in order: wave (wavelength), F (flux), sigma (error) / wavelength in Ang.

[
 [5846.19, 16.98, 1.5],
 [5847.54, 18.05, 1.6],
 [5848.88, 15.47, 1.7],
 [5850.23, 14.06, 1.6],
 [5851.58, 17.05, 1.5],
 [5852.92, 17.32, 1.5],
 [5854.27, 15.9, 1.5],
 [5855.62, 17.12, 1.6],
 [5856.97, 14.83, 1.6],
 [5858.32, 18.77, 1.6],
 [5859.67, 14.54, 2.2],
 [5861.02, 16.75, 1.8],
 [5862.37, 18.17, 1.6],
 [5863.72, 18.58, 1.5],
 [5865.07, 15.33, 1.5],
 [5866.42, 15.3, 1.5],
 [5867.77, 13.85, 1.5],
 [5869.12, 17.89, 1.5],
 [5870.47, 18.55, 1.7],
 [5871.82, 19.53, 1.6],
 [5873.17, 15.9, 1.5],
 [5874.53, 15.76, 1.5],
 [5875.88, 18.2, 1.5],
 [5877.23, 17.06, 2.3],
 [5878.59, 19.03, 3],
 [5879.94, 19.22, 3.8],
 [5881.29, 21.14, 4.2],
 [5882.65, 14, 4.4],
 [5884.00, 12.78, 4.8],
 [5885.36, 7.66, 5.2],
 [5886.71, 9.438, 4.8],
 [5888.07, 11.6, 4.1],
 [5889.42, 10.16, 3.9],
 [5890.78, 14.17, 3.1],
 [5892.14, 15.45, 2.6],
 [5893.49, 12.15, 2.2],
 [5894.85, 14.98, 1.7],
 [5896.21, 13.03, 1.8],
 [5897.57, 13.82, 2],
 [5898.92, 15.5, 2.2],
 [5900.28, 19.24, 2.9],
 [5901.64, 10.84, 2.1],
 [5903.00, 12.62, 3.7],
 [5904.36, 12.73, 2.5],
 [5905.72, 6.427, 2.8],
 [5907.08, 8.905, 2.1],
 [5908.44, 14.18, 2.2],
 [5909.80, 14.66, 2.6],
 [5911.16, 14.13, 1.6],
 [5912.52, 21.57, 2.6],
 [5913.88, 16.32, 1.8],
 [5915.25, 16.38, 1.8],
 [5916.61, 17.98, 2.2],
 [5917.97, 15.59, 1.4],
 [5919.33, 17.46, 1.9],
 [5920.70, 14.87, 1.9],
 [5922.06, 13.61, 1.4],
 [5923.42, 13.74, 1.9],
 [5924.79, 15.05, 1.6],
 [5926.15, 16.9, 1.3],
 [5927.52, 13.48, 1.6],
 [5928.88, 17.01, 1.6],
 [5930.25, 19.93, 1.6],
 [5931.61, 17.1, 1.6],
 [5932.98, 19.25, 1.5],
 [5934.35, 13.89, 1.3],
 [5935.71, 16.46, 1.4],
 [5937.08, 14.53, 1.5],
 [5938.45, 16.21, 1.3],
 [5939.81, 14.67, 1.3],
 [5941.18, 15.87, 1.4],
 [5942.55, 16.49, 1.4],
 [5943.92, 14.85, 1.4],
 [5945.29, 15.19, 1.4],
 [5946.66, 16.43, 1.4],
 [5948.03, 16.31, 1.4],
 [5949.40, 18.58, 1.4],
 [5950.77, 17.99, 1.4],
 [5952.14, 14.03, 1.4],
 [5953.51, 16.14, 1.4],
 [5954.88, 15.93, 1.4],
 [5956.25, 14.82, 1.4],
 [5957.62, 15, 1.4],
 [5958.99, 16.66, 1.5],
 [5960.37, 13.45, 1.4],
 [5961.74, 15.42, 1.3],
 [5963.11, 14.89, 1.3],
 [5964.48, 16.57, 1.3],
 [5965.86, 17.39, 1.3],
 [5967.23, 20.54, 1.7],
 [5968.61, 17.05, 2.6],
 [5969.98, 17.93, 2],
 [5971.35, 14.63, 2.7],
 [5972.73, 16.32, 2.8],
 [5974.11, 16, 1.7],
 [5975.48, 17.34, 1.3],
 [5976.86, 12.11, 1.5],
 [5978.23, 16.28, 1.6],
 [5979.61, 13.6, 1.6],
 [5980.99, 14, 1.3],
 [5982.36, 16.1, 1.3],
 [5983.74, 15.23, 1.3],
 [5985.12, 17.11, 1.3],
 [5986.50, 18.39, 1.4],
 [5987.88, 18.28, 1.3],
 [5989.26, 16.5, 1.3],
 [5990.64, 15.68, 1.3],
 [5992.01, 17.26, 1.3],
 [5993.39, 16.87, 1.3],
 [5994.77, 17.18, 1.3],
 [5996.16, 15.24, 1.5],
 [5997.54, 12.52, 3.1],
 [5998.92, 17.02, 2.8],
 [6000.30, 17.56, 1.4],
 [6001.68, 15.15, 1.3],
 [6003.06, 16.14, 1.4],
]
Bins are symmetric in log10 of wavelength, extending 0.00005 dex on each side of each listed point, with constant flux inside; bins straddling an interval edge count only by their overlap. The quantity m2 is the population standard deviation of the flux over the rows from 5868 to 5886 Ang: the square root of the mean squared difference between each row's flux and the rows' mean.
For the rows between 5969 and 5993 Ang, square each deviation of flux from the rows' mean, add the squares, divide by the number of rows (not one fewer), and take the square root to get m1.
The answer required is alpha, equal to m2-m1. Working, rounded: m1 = 1.7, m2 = 3.4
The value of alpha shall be 1.8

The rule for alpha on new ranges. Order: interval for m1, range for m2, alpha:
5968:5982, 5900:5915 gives 2.4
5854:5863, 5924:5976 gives 0.2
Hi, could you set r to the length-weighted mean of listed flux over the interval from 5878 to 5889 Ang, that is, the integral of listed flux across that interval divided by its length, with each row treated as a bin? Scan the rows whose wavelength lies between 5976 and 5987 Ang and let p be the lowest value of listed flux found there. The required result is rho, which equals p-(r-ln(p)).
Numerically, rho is 0.4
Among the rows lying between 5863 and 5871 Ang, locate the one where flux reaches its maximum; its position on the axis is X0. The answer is 5863.72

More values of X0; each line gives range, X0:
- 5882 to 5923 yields 5912.52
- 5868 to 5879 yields 5871.82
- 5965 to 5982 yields 5967.23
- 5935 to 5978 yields 5967.23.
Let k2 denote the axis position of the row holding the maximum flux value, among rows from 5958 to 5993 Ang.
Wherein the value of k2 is 5967.23 Ang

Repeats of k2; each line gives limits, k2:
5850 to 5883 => 5881.29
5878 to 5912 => 5881.29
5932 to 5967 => 5932.98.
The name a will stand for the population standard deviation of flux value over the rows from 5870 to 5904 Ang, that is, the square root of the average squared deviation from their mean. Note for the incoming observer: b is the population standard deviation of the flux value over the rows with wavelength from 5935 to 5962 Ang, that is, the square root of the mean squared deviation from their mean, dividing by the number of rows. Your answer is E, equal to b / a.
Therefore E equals 0.4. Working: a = 3.5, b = 1.2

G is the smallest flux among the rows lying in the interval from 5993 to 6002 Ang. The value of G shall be 12.52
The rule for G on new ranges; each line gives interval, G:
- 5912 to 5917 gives 16.32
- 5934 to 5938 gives 13.89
